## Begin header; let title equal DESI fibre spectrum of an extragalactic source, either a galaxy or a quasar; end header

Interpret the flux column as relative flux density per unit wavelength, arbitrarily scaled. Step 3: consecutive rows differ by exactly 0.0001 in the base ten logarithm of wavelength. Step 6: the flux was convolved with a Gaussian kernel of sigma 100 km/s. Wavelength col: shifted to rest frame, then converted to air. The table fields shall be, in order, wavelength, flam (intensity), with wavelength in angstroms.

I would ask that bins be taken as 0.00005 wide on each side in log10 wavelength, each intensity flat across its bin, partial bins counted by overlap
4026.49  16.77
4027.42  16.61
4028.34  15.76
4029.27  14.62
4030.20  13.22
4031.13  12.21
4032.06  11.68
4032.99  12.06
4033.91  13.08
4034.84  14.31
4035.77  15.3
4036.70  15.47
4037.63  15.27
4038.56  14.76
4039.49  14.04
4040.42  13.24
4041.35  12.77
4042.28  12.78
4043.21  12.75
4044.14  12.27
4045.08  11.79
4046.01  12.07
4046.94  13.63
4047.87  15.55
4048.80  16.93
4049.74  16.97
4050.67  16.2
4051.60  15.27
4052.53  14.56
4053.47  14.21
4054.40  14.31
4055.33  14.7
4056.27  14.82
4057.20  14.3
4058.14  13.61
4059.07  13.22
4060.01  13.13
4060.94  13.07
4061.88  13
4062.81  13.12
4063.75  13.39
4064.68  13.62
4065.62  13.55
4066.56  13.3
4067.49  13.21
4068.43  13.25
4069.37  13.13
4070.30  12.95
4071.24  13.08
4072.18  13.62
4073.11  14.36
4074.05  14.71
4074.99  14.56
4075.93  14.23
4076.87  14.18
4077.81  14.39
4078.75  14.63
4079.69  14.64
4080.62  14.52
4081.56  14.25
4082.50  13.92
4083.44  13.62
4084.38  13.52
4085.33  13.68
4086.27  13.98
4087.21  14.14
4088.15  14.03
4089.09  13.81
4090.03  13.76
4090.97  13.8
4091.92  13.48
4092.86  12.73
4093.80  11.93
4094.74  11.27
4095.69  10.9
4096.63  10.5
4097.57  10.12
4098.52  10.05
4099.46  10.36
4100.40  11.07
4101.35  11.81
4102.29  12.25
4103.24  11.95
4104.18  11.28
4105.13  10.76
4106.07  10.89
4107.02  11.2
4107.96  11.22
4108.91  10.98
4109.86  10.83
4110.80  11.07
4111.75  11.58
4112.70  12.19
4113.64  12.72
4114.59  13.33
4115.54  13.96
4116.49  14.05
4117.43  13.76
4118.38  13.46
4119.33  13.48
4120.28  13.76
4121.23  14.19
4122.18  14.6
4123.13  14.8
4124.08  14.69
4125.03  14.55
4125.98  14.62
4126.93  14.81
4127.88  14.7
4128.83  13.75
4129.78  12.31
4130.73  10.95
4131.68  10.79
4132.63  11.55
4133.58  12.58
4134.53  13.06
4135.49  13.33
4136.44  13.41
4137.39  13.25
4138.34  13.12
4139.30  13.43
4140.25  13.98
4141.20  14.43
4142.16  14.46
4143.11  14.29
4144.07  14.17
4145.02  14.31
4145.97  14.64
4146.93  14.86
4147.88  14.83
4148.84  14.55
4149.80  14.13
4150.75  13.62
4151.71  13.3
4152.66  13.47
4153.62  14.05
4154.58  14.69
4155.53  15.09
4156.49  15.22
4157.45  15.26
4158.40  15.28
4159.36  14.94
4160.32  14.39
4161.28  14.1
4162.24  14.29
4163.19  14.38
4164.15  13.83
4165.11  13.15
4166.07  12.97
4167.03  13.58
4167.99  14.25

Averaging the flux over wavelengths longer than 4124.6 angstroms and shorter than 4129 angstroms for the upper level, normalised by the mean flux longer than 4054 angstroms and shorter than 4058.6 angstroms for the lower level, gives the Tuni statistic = 1.01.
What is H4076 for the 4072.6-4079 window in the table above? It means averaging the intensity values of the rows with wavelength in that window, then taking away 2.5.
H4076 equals 11.9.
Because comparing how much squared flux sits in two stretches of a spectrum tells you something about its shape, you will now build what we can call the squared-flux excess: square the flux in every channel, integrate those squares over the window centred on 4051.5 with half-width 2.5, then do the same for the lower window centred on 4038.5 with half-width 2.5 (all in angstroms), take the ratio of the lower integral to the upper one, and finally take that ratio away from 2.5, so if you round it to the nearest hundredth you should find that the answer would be 1.62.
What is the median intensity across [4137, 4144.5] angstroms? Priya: 14.1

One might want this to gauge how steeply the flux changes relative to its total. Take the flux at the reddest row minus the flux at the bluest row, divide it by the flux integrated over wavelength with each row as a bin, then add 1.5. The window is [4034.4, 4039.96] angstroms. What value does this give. 1.50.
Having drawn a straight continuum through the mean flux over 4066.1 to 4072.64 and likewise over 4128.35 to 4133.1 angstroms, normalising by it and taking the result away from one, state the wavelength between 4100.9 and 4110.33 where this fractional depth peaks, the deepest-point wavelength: 4105.13 angstroms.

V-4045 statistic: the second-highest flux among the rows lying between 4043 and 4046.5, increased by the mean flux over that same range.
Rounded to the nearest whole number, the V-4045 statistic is 24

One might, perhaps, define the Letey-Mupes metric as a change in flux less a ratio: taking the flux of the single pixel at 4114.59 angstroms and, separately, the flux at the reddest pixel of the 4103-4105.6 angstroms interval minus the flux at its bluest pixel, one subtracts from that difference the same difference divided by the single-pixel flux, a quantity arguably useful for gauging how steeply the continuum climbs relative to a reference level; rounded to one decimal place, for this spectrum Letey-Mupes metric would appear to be -1.1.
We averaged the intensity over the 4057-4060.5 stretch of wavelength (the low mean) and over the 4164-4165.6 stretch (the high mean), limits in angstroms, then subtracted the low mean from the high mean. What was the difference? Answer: -0.1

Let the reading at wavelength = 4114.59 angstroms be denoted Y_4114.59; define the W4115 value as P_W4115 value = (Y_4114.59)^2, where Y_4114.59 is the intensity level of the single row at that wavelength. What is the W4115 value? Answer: 178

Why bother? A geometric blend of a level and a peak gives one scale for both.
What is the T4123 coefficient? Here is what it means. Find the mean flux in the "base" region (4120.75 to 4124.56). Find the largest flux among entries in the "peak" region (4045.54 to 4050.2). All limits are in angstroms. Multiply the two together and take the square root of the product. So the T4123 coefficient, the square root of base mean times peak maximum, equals 15.7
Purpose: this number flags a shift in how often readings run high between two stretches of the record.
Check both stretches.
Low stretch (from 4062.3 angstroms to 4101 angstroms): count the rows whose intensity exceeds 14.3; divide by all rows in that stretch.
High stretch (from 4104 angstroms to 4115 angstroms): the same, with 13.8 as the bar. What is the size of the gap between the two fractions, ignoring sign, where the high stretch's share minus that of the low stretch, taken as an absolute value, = 0.171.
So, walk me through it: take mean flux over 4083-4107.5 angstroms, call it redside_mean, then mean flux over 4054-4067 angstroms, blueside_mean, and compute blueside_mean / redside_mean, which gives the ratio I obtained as 1.12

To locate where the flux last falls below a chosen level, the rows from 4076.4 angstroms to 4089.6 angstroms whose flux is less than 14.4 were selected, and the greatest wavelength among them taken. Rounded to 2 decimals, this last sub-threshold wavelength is 4089.09 angstroms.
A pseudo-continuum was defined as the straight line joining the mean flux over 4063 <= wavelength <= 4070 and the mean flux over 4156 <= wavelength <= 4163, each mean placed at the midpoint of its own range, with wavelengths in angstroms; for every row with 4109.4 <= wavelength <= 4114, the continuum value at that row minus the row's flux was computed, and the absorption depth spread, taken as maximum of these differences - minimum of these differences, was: 1.83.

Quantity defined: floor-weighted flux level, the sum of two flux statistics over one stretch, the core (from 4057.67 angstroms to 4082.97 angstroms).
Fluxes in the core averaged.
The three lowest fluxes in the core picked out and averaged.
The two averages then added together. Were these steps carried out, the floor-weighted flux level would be 27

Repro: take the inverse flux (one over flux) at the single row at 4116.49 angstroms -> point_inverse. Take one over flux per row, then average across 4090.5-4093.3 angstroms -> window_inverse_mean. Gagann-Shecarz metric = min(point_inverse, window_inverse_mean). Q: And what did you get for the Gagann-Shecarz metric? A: 0.0712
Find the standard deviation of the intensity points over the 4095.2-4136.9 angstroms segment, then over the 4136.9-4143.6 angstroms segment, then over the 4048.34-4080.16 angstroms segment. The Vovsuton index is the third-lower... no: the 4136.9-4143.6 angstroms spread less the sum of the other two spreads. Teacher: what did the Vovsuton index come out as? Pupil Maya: -2.0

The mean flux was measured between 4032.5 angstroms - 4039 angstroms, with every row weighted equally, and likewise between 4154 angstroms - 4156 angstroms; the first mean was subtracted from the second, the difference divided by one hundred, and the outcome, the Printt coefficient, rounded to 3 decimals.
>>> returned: 0.006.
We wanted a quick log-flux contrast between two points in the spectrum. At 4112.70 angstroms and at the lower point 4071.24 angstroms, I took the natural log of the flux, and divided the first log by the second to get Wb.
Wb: 0.97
